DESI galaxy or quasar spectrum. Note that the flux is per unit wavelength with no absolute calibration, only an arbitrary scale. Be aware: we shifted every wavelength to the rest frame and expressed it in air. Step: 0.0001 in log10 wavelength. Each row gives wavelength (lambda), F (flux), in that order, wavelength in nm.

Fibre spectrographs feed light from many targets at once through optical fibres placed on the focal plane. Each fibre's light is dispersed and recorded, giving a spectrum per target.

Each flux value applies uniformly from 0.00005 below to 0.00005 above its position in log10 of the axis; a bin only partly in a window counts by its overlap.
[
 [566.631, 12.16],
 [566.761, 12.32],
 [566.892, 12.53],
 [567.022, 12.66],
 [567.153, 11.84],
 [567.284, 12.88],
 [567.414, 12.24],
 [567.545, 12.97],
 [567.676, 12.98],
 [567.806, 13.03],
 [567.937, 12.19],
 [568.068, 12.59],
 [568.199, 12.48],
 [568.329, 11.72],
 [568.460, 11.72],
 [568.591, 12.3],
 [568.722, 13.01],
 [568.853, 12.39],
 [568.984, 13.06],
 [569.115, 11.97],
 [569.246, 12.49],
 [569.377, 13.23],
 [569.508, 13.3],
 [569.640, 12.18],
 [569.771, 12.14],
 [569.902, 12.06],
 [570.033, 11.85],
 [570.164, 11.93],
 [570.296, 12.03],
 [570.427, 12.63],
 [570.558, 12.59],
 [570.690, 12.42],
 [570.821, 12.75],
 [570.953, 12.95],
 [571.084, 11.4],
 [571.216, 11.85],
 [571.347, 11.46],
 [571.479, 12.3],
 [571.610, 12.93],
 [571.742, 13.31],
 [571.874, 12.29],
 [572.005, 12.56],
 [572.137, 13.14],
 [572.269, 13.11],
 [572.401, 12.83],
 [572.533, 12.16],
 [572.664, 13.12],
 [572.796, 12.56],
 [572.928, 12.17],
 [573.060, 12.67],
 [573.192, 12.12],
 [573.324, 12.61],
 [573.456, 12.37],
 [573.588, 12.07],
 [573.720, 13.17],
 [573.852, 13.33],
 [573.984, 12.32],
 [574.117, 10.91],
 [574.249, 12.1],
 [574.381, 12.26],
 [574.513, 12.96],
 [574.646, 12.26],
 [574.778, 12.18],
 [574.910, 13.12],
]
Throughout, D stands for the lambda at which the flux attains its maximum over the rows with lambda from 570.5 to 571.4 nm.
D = 570.953 nm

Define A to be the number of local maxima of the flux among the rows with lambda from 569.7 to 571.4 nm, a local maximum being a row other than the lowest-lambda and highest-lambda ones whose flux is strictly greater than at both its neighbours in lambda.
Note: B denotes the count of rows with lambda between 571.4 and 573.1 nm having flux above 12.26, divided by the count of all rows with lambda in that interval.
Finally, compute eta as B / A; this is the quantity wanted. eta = 0.282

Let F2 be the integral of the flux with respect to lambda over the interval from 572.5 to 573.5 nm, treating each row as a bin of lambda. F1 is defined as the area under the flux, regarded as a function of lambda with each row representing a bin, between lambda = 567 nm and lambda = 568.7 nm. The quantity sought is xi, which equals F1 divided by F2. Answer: 1.7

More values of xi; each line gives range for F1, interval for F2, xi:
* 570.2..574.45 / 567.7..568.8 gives 3.9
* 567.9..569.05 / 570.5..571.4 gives 1.3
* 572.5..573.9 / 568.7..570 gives 1.1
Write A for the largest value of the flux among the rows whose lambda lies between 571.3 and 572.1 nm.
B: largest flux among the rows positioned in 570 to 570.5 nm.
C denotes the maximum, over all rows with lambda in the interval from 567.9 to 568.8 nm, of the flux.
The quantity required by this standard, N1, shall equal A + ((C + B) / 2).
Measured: 26.1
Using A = 13.31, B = 12.63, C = 13.01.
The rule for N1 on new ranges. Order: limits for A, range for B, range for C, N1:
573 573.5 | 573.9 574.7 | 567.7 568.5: 25.7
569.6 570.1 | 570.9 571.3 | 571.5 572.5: 25.3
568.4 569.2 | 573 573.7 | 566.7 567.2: 25.7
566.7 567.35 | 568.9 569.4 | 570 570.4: 25.5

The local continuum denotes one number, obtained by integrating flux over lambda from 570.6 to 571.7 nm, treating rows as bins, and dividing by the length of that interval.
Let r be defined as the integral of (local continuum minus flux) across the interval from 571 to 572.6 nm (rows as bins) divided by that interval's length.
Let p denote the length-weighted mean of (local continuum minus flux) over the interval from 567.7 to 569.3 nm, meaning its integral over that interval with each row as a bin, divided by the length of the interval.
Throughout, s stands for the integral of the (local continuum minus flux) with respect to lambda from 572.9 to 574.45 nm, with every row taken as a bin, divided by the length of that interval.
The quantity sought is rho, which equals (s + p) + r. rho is -0.4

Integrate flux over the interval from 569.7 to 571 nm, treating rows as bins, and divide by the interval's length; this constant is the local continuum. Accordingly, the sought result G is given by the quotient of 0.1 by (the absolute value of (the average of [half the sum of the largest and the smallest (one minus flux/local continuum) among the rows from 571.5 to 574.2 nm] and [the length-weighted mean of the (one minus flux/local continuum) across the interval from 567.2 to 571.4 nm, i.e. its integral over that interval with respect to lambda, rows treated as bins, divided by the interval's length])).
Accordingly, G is 18.3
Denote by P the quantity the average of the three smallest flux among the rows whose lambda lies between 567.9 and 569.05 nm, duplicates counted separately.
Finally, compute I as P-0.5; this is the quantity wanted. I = 11.4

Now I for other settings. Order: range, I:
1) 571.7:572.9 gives 11.8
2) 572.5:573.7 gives 11.6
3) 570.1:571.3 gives 11.2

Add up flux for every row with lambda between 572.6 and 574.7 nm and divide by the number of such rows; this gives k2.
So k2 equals 12.4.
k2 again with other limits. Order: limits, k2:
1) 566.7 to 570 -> 12.5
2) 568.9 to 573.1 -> 12.5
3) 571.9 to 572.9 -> 12.8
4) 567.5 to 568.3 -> 12.7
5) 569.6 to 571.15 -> 12.2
